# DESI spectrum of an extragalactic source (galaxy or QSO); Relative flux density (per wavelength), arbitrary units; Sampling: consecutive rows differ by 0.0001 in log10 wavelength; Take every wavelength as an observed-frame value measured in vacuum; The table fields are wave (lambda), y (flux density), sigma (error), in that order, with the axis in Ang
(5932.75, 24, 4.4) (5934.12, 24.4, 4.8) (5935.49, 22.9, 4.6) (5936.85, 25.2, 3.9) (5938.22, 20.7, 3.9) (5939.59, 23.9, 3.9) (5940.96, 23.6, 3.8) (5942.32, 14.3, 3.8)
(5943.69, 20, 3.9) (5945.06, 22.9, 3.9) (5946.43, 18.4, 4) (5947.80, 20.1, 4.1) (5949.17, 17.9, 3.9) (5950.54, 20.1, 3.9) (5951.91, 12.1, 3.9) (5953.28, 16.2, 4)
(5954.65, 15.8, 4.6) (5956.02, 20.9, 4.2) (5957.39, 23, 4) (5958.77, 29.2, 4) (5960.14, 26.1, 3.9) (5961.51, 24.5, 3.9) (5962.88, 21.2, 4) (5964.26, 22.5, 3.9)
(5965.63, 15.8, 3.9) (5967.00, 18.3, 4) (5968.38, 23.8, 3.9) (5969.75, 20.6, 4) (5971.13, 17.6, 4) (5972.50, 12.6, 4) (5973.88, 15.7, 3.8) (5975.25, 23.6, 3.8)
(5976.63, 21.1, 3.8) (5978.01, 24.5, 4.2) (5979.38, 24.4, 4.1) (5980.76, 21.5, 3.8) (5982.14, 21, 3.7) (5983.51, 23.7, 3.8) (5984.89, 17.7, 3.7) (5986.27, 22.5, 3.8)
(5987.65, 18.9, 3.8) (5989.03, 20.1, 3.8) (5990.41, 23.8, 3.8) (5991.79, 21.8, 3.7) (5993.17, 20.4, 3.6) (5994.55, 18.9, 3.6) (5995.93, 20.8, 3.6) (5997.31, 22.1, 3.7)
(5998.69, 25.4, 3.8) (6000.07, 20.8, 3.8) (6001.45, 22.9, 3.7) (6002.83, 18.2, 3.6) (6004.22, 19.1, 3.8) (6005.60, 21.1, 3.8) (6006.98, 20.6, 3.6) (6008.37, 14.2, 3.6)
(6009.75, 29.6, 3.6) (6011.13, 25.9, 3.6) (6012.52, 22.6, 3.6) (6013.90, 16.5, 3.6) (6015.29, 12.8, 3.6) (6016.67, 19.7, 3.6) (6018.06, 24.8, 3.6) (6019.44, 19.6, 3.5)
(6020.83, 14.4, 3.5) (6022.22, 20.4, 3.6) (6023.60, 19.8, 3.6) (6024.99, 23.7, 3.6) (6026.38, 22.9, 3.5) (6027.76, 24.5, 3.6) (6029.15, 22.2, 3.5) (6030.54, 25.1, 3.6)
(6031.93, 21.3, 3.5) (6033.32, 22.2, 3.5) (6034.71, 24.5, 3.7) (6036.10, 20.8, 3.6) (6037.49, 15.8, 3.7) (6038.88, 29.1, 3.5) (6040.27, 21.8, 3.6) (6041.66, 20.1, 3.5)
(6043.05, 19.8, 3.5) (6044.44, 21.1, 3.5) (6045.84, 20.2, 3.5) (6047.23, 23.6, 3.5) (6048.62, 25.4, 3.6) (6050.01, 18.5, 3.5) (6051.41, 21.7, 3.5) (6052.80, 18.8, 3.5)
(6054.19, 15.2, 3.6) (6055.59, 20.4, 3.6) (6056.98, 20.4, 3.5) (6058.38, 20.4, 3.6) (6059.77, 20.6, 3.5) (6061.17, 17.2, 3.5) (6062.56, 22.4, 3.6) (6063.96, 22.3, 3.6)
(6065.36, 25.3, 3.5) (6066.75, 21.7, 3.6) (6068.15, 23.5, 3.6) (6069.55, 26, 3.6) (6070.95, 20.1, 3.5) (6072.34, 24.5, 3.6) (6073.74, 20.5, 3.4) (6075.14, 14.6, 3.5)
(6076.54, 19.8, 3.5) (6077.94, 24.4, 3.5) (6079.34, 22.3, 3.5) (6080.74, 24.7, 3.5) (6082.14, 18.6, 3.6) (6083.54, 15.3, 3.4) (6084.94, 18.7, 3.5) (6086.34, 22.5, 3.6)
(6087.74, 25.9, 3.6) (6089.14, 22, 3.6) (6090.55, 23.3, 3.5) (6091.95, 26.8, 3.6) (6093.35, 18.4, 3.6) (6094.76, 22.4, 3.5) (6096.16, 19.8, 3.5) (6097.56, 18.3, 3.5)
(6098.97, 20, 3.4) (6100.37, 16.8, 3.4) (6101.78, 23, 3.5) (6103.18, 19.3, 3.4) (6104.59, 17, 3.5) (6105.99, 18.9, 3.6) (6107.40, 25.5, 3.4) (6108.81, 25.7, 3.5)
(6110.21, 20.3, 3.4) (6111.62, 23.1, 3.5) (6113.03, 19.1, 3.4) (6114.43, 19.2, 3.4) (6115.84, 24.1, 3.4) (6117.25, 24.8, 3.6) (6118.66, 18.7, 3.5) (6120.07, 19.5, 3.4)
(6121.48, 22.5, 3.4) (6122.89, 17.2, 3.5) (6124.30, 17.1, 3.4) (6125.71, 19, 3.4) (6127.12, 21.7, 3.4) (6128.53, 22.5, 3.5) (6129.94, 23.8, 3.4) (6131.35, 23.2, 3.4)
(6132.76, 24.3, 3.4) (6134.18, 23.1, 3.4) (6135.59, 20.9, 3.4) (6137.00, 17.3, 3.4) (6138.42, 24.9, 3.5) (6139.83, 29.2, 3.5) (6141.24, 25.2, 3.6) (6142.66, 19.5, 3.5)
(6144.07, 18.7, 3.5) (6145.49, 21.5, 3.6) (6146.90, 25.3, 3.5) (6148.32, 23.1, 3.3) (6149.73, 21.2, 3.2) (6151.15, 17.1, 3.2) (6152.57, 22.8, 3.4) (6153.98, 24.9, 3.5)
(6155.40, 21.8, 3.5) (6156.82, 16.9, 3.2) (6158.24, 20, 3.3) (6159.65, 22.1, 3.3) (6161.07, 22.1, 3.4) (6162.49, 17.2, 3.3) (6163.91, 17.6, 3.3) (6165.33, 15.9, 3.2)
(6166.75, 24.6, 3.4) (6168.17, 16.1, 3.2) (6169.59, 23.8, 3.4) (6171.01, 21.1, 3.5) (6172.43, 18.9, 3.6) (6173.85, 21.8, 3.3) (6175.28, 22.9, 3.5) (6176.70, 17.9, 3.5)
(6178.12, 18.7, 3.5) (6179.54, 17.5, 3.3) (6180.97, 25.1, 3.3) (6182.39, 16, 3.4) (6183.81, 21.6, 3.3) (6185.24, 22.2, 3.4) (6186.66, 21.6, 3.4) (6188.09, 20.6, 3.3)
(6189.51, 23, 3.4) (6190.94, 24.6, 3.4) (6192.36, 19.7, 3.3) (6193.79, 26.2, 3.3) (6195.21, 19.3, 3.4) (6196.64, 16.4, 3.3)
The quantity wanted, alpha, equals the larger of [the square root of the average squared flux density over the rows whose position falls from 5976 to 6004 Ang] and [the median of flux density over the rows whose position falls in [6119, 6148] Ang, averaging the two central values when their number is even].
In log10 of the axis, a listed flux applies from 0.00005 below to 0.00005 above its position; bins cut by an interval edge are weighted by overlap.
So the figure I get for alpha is 22.1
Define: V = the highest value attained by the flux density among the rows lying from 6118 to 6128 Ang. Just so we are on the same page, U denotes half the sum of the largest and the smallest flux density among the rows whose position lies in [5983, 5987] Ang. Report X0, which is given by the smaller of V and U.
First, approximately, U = 20.7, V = 22.5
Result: 20.7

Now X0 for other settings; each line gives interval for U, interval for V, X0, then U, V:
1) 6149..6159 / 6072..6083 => 20.9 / 20.9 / 24.7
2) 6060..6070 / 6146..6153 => 21.6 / 21.6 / 25.3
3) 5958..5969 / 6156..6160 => 22.1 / 22.5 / 22.1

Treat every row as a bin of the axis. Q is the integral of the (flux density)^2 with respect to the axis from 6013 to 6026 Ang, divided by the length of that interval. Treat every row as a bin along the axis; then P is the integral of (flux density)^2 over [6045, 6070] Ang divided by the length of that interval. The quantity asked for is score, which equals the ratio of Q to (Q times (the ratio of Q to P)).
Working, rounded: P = 460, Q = 384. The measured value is 1.20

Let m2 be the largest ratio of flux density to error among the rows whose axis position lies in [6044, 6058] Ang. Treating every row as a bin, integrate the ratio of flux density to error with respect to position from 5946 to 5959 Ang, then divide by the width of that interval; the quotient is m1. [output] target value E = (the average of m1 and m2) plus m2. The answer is 12.9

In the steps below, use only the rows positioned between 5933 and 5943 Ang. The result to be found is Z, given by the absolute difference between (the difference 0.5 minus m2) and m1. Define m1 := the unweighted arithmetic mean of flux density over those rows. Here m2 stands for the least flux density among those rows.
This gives 36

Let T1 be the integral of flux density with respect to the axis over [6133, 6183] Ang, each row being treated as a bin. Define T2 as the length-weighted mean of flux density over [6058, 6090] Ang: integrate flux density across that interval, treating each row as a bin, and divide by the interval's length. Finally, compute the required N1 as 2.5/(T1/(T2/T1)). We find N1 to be 0.0000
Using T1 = 1049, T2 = 21.47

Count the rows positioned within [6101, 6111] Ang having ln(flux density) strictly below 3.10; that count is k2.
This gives 4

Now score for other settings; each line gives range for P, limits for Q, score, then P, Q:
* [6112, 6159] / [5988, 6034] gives 1.03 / 472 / 459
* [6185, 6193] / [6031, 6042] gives 0.97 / 485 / 500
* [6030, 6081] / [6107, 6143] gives 0.96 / 470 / 492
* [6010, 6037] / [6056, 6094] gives 0.99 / 469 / 474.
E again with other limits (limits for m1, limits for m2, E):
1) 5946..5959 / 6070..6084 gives 12.9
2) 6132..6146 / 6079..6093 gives 14.4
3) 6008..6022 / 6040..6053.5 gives 13.4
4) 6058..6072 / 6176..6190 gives 14.5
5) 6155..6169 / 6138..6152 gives 15.4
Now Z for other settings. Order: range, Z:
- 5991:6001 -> 40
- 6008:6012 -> 37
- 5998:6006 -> 39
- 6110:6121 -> 39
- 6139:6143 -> 44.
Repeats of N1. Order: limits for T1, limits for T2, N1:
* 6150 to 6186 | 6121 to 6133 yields 0.0001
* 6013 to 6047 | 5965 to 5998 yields 0.0001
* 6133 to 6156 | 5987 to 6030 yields 0.0002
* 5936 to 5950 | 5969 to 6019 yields 0.0006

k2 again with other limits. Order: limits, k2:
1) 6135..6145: 4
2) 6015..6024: 6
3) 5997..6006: 5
